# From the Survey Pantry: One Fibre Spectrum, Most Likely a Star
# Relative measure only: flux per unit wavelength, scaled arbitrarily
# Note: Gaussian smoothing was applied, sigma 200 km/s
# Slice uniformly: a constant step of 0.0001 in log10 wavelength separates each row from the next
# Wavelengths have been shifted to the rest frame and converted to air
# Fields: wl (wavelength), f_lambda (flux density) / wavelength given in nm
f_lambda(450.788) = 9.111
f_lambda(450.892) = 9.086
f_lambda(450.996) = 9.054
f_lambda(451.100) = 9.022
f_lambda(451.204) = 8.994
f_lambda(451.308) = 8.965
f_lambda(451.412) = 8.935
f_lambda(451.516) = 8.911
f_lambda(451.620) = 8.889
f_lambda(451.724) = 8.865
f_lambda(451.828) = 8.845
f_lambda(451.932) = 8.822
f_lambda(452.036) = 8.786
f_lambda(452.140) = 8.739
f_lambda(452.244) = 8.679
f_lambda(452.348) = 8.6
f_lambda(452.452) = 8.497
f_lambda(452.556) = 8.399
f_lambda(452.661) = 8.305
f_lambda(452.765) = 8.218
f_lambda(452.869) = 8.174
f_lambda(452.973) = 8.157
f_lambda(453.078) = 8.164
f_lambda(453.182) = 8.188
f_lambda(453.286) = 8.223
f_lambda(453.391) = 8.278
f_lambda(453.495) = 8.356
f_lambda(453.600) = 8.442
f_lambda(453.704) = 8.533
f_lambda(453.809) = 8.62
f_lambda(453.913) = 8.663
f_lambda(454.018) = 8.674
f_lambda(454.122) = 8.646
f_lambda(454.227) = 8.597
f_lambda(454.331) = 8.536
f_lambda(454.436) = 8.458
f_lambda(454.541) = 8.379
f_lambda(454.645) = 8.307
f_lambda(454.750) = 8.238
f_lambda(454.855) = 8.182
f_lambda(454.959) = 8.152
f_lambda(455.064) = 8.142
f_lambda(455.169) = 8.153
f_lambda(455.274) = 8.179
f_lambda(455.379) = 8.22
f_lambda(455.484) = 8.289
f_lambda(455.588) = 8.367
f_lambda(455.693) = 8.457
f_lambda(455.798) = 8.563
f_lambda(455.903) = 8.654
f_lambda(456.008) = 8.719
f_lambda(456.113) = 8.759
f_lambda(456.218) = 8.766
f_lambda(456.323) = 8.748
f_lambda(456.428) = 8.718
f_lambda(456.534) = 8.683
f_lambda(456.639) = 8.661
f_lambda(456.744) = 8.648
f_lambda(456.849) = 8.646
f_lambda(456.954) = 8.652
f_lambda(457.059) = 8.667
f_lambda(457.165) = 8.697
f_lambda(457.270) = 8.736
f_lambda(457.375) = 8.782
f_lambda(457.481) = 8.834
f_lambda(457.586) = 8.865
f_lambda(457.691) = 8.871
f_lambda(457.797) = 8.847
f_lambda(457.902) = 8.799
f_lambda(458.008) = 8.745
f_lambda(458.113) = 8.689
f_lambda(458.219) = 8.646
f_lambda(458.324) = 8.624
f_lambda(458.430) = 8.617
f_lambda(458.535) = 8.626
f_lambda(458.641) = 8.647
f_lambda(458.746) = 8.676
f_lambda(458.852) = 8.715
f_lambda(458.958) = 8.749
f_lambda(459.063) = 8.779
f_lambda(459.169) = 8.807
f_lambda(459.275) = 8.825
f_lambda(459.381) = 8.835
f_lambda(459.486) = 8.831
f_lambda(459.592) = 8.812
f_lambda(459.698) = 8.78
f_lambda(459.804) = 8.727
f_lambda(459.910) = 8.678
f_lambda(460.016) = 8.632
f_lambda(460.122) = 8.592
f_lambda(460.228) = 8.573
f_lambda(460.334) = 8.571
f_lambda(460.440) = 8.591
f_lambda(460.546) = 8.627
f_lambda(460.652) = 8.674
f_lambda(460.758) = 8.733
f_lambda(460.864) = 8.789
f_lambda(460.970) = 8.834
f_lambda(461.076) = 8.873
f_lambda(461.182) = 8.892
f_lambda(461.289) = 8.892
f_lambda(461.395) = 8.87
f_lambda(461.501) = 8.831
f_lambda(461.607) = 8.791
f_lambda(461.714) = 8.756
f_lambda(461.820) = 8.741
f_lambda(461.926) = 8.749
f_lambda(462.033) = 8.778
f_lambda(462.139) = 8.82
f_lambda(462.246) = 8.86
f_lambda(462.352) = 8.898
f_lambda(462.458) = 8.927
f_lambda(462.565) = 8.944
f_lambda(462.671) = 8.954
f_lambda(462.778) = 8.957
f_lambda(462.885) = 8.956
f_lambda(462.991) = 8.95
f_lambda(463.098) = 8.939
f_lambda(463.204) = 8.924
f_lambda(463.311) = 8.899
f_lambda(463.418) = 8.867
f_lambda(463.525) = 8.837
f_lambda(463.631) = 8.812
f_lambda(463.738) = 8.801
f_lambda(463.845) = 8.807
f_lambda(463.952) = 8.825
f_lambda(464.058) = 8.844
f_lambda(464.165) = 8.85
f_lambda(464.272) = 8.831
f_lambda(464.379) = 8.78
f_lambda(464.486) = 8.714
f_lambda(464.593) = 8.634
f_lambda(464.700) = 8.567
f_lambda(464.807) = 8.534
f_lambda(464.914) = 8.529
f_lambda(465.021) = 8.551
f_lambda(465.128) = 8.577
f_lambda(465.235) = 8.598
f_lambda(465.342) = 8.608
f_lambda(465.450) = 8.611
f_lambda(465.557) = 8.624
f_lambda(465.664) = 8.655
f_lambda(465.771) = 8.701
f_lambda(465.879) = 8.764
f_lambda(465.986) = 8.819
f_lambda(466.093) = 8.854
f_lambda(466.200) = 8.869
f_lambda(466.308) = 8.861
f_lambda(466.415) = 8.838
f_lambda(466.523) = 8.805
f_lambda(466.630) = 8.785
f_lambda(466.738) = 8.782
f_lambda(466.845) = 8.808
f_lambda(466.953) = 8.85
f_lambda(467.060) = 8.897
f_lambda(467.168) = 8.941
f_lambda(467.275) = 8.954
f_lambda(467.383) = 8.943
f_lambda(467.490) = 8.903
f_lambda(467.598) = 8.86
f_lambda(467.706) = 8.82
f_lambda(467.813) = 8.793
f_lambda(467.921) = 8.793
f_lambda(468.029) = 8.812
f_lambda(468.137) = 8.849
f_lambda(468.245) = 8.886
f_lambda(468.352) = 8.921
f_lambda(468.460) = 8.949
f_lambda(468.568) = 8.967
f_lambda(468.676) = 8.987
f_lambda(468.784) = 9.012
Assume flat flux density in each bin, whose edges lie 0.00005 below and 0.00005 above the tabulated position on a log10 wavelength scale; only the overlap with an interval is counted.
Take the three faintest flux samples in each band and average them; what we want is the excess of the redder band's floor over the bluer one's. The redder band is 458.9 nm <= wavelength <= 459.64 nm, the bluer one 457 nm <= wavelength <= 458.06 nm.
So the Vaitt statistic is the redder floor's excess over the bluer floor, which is 0.08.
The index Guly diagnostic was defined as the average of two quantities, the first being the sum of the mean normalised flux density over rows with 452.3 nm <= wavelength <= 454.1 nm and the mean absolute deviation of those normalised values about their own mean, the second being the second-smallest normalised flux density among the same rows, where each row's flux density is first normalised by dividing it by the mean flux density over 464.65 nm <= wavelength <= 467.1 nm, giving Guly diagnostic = 0.96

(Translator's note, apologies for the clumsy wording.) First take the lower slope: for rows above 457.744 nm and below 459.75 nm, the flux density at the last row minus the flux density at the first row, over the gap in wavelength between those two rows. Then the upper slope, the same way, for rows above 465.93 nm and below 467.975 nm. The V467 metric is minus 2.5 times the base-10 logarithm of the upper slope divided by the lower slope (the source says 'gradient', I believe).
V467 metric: 1.0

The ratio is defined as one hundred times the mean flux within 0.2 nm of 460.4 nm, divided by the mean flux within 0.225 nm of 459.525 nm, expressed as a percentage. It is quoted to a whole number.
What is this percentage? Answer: 97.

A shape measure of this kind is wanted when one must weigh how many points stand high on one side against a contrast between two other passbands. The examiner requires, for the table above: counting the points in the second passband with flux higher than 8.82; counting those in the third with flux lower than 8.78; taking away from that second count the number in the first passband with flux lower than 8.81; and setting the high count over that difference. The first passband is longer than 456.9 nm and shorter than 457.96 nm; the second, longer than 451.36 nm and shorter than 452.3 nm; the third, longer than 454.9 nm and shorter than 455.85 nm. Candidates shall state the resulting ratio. 2.0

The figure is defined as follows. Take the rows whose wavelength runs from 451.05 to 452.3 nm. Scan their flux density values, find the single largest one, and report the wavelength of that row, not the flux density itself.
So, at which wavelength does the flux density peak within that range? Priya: 451.100 nm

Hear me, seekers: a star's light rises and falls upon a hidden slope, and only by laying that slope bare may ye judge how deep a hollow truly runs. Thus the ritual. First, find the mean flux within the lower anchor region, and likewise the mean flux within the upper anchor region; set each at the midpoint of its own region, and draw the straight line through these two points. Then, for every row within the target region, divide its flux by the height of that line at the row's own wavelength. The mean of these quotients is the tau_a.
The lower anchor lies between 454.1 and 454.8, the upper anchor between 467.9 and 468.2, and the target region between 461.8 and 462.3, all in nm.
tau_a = 1.02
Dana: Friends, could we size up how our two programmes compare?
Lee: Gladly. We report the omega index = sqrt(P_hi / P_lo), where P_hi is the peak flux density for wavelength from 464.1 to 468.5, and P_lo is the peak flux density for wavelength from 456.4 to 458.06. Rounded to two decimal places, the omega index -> 1.00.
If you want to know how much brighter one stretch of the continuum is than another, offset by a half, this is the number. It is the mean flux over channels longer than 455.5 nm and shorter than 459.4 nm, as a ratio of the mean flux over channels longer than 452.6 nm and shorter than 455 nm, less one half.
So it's 0.54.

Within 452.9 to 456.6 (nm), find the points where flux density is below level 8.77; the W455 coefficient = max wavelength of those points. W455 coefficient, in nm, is 456.534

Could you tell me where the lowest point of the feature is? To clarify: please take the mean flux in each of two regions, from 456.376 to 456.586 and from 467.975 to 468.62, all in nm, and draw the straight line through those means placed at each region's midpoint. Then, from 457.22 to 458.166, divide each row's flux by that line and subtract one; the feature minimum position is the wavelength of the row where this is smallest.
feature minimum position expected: 458.113 nm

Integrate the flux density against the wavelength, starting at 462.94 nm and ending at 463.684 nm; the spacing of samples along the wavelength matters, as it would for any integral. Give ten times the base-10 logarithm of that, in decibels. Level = 8.2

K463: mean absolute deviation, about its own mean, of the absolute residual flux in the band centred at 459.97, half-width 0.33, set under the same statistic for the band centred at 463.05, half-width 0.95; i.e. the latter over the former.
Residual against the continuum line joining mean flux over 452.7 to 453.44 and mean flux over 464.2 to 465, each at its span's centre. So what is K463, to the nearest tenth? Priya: 0.9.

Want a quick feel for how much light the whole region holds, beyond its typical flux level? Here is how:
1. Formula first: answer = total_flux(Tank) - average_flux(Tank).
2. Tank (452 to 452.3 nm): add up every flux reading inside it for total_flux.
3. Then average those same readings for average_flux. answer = 17.5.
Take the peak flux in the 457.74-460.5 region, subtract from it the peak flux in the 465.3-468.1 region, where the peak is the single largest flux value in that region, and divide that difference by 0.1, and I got -1.07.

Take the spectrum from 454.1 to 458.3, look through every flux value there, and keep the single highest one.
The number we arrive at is 8.871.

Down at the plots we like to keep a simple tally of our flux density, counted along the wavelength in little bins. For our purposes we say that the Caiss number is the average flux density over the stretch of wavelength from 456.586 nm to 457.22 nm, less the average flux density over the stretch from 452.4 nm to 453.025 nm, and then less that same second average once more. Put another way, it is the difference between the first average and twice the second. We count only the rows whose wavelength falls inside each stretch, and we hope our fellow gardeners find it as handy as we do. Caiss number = -7.92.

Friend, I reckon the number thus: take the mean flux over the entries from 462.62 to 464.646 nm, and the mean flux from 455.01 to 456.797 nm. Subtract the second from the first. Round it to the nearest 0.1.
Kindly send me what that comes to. 0.3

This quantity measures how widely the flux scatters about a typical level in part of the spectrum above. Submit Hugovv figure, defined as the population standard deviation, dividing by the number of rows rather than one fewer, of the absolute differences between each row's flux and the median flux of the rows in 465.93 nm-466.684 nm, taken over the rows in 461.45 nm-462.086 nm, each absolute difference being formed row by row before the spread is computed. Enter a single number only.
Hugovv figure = 0.03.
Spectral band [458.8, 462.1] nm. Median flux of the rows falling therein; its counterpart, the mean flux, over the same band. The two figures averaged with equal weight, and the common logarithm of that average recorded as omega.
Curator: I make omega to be 0.943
